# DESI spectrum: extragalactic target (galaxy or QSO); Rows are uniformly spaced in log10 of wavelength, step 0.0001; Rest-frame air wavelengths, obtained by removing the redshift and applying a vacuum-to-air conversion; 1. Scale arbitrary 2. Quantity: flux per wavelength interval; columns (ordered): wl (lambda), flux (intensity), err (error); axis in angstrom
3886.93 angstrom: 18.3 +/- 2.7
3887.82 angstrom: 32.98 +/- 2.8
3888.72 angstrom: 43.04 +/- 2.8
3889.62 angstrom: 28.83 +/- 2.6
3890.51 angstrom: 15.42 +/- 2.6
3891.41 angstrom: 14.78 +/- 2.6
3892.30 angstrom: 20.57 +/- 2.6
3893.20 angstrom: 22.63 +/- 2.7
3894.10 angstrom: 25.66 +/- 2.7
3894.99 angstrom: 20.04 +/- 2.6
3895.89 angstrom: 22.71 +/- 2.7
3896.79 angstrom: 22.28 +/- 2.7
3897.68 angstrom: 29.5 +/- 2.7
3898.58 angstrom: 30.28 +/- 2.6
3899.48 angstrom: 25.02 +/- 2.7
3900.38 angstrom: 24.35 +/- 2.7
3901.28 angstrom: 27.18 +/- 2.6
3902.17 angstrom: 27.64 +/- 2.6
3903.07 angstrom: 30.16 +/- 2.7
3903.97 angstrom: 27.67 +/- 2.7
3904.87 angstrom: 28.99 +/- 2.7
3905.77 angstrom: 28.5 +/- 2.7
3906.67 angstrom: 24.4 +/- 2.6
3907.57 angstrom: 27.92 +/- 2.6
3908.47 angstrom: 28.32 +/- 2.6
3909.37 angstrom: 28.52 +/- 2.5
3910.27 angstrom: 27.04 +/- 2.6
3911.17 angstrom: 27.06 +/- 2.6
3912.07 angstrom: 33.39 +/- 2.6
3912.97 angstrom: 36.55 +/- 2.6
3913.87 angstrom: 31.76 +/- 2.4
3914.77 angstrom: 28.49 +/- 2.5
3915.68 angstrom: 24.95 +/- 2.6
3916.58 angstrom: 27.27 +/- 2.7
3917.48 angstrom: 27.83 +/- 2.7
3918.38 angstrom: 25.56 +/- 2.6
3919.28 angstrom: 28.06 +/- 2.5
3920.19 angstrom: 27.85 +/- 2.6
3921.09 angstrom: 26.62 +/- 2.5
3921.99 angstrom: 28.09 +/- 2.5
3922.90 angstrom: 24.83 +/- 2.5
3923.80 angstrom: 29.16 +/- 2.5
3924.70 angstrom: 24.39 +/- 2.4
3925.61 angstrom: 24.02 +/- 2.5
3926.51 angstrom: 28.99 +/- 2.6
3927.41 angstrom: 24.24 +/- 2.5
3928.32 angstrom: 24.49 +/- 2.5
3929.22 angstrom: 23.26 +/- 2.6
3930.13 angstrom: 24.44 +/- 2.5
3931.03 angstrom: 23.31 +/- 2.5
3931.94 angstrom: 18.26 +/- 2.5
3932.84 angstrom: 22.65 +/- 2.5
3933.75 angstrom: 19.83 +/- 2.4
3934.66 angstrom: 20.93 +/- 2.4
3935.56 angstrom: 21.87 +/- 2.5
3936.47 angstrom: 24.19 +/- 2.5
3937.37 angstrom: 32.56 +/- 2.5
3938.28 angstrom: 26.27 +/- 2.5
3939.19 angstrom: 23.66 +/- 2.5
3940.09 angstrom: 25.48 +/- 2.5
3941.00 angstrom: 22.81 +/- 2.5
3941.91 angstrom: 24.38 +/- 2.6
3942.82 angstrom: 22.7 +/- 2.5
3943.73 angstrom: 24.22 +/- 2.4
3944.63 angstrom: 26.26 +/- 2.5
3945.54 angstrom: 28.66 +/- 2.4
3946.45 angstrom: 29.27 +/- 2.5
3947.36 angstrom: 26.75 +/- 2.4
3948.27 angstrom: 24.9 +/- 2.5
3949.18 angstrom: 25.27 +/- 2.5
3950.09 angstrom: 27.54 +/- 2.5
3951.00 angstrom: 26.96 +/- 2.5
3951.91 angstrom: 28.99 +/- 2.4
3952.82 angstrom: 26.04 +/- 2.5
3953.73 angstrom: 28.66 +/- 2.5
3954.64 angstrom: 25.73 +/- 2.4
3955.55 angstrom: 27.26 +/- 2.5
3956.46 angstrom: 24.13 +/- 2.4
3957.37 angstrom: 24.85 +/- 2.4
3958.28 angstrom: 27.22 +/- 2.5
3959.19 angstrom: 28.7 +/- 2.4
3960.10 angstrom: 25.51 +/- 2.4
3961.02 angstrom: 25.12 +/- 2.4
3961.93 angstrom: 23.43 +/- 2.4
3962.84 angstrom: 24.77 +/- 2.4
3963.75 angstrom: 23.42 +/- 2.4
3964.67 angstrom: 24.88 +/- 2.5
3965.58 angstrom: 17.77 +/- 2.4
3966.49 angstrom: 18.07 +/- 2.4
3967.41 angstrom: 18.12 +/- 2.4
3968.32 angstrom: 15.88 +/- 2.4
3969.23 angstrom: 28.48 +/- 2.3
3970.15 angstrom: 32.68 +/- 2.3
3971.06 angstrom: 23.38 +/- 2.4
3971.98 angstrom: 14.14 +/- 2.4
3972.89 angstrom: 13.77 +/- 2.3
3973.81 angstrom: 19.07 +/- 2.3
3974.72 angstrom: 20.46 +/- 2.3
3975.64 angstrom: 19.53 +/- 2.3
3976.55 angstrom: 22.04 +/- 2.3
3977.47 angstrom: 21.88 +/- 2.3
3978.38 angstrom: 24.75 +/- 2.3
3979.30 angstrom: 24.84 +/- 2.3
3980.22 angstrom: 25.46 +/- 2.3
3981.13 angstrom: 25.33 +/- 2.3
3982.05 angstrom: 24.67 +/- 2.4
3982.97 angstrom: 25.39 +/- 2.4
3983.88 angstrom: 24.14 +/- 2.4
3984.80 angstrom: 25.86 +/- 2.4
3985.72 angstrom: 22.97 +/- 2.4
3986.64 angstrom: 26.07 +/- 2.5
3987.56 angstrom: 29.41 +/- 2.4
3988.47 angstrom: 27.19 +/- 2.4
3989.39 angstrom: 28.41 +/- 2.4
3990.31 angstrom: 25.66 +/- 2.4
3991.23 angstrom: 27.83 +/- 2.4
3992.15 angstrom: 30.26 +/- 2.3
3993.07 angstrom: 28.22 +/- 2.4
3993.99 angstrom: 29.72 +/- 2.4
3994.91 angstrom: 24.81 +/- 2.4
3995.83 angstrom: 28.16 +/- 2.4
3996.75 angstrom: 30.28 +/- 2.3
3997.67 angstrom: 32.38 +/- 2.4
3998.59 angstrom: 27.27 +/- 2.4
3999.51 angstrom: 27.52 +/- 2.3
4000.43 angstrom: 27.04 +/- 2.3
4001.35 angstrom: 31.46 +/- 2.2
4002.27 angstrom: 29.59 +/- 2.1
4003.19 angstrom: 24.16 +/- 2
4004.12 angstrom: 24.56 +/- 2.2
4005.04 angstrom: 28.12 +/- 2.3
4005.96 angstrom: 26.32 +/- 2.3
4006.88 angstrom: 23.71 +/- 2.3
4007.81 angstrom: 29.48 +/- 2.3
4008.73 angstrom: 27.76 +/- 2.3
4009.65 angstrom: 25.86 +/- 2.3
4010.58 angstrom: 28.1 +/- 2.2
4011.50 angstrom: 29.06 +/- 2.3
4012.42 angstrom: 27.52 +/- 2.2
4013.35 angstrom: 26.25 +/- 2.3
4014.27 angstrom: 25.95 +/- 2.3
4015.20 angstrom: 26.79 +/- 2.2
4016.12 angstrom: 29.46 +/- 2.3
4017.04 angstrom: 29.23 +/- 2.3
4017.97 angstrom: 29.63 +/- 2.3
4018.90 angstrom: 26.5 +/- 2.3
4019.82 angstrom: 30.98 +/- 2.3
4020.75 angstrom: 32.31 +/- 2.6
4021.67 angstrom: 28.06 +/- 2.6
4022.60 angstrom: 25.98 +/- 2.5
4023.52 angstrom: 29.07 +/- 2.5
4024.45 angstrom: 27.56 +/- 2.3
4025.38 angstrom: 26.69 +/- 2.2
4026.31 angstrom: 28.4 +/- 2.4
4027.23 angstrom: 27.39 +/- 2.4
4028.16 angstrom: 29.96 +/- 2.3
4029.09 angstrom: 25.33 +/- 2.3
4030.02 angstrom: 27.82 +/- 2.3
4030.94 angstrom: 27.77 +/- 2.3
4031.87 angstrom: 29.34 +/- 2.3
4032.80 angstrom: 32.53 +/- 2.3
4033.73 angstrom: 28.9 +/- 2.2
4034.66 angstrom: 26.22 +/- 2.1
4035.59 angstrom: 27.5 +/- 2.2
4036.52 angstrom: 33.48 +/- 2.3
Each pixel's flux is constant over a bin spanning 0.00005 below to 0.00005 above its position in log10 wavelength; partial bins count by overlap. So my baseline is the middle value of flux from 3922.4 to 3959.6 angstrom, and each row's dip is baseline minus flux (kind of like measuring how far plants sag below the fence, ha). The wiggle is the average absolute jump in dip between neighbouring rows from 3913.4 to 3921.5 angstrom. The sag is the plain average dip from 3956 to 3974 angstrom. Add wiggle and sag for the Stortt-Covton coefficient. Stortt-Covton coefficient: 4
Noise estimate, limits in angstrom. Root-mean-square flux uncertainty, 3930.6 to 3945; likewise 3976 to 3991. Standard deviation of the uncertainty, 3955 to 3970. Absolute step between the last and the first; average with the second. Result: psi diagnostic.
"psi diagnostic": 2.40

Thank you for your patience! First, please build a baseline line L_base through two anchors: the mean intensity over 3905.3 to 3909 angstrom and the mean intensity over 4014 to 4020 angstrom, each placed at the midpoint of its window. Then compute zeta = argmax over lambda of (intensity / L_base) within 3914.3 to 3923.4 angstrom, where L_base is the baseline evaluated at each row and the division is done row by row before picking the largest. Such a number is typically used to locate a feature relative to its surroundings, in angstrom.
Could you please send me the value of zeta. 3914.77 angstrom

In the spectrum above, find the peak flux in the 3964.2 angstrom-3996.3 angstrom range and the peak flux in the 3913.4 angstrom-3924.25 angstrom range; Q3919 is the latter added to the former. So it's 64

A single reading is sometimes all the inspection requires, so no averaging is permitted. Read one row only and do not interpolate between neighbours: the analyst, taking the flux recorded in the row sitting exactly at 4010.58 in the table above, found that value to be 28.1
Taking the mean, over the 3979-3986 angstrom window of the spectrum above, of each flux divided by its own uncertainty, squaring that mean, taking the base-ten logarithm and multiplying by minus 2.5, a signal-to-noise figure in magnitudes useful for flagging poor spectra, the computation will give -5.11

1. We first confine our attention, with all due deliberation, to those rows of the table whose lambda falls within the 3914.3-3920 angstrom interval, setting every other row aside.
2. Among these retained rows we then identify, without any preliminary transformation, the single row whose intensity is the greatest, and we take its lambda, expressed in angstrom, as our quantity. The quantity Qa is 3914.77 angstrom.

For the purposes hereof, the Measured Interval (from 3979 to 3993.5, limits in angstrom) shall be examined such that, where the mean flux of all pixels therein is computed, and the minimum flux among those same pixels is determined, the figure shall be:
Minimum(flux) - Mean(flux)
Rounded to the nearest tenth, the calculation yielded -3.4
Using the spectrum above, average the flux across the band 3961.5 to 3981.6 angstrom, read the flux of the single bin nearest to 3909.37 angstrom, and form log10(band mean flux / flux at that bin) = -0.11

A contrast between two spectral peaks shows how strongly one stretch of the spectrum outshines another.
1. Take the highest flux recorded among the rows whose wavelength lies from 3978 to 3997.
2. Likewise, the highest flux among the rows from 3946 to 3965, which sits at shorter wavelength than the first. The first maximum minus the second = 1.0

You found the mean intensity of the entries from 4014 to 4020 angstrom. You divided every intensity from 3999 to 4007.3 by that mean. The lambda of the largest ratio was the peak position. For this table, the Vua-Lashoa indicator 4001.35 angstrom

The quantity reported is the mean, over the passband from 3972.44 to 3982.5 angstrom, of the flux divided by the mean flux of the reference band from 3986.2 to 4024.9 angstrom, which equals 0.79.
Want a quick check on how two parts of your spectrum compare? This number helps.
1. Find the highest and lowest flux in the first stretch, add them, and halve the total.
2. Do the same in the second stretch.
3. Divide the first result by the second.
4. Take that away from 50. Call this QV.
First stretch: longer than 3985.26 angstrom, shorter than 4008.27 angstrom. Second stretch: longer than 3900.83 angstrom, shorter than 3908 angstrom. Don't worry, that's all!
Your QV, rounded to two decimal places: 48.99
